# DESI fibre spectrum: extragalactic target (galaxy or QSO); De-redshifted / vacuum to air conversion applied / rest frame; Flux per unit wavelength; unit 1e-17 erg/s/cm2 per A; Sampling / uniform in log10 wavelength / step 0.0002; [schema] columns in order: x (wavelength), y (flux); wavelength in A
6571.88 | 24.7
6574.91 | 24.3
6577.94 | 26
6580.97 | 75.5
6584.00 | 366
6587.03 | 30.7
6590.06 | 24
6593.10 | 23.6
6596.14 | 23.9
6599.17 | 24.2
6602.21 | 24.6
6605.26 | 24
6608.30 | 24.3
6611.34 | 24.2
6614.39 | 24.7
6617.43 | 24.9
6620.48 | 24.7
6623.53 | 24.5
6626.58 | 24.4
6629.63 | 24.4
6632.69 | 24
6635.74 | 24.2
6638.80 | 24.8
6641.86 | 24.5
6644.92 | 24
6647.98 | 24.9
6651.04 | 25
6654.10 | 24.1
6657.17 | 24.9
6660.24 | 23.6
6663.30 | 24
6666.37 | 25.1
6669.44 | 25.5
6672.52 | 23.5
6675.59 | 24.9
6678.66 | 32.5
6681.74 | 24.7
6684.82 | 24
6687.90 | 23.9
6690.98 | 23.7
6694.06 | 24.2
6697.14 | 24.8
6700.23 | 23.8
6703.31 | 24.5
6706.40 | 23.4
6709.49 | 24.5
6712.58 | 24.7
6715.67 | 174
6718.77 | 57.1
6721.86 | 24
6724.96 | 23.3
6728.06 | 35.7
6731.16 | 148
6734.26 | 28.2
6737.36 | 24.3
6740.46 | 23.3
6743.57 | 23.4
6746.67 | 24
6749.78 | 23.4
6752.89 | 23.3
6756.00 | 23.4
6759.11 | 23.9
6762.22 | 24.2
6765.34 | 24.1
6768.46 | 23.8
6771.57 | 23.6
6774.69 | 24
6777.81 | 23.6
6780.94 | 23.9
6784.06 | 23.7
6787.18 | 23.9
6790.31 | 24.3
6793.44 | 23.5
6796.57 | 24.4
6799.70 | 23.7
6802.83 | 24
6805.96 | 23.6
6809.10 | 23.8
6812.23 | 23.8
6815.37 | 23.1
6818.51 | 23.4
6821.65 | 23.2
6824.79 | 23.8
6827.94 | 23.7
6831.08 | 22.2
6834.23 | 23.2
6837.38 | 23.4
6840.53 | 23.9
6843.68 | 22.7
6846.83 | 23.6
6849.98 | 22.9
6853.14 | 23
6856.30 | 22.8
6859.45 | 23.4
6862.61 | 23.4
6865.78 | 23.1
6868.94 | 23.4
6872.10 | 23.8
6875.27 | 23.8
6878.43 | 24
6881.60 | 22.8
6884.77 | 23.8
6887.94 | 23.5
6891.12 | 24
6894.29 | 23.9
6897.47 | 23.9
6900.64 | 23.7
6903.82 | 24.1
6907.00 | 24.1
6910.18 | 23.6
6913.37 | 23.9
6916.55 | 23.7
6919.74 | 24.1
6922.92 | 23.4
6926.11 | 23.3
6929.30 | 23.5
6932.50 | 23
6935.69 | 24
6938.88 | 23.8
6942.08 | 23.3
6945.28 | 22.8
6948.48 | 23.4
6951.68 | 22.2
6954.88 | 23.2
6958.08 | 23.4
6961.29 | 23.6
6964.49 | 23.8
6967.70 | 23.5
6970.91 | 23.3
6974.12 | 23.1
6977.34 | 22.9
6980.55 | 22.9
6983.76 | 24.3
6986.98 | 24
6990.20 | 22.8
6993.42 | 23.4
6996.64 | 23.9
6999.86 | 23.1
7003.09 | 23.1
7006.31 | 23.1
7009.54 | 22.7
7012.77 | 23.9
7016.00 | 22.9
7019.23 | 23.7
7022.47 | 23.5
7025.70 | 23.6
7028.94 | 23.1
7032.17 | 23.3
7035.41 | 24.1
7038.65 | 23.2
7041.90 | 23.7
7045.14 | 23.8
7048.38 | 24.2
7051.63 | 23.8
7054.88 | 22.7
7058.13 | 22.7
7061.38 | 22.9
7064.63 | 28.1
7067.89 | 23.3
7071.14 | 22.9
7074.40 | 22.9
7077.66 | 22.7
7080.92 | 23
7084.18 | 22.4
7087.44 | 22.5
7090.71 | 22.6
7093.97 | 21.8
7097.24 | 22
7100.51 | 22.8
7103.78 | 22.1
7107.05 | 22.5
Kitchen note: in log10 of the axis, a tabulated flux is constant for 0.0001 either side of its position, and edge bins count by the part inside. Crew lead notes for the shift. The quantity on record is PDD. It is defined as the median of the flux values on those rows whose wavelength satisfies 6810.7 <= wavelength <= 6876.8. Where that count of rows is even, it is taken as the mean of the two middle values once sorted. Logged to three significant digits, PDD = 23.4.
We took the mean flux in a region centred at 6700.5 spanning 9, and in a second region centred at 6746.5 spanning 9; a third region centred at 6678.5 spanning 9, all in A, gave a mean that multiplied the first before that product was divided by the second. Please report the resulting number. 28.3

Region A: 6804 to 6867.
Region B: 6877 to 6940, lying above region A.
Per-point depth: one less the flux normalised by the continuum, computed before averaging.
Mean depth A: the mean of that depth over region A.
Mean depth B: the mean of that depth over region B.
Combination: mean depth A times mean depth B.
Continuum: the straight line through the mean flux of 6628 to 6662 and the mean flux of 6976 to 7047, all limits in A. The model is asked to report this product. 0.000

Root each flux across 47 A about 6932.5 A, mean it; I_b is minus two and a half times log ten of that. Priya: -1.71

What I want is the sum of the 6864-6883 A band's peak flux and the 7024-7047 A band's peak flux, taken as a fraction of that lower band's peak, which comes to 2.00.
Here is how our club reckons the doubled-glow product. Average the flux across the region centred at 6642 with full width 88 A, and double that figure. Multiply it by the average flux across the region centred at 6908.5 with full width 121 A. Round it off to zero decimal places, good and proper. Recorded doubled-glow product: 1162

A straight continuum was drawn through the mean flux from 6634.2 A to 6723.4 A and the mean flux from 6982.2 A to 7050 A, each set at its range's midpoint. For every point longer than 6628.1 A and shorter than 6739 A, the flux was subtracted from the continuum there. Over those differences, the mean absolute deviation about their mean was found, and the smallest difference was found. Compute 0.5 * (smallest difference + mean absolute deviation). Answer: -64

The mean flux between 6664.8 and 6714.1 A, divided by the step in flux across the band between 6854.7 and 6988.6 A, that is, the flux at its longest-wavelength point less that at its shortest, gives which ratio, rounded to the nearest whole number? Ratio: 21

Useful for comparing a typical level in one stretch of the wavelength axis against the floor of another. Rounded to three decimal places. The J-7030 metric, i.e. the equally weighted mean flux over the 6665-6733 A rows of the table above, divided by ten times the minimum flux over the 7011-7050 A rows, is 0.171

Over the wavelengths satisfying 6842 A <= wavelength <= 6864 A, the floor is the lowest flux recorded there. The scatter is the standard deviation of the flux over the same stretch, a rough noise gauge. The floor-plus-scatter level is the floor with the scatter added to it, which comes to 23.0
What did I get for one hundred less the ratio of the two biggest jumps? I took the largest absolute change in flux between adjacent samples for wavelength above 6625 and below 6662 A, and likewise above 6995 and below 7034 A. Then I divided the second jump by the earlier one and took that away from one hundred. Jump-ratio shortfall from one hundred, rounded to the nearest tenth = 99.1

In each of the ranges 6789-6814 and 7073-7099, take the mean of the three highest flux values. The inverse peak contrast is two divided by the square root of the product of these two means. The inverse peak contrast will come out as 0.0850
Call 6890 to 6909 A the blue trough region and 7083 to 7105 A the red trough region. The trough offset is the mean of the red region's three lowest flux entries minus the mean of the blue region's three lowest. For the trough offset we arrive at -1.9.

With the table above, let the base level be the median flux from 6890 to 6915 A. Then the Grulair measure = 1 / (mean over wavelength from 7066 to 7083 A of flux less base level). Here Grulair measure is -1.1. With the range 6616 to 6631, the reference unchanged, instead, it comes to 1.5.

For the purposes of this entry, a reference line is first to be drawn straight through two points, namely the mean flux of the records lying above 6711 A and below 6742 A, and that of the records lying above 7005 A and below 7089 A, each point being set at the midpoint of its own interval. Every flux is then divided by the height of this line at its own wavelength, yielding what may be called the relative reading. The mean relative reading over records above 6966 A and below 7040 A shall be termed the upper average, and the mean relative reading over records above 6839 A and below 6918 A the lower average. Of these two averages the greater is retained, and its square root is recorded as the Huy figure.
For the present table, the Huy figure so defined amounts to 0.92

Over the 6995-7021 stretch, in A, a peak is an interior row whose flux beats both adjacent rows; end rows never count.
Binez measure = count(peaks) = 1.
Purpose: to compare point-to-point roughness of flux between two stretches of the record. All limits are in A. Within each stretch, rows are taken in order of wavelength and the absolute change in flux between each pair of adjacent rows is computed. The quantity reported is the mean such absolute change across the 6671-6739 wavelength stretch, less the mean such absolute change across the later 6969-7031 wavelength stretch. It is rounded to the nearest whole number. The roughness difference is 27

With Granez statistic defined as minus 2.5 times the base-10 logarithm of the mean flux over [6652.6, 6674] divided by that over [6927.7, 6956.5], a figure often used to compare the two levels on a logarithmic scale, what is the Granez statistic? -0.052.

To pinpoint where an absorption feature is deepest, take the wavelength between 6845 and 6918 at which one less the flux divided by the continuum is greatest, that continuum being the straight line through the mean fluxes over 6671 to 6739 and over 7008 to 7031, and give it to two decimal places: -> 6849.98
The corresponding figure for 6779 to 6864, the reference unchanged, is 6784.06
